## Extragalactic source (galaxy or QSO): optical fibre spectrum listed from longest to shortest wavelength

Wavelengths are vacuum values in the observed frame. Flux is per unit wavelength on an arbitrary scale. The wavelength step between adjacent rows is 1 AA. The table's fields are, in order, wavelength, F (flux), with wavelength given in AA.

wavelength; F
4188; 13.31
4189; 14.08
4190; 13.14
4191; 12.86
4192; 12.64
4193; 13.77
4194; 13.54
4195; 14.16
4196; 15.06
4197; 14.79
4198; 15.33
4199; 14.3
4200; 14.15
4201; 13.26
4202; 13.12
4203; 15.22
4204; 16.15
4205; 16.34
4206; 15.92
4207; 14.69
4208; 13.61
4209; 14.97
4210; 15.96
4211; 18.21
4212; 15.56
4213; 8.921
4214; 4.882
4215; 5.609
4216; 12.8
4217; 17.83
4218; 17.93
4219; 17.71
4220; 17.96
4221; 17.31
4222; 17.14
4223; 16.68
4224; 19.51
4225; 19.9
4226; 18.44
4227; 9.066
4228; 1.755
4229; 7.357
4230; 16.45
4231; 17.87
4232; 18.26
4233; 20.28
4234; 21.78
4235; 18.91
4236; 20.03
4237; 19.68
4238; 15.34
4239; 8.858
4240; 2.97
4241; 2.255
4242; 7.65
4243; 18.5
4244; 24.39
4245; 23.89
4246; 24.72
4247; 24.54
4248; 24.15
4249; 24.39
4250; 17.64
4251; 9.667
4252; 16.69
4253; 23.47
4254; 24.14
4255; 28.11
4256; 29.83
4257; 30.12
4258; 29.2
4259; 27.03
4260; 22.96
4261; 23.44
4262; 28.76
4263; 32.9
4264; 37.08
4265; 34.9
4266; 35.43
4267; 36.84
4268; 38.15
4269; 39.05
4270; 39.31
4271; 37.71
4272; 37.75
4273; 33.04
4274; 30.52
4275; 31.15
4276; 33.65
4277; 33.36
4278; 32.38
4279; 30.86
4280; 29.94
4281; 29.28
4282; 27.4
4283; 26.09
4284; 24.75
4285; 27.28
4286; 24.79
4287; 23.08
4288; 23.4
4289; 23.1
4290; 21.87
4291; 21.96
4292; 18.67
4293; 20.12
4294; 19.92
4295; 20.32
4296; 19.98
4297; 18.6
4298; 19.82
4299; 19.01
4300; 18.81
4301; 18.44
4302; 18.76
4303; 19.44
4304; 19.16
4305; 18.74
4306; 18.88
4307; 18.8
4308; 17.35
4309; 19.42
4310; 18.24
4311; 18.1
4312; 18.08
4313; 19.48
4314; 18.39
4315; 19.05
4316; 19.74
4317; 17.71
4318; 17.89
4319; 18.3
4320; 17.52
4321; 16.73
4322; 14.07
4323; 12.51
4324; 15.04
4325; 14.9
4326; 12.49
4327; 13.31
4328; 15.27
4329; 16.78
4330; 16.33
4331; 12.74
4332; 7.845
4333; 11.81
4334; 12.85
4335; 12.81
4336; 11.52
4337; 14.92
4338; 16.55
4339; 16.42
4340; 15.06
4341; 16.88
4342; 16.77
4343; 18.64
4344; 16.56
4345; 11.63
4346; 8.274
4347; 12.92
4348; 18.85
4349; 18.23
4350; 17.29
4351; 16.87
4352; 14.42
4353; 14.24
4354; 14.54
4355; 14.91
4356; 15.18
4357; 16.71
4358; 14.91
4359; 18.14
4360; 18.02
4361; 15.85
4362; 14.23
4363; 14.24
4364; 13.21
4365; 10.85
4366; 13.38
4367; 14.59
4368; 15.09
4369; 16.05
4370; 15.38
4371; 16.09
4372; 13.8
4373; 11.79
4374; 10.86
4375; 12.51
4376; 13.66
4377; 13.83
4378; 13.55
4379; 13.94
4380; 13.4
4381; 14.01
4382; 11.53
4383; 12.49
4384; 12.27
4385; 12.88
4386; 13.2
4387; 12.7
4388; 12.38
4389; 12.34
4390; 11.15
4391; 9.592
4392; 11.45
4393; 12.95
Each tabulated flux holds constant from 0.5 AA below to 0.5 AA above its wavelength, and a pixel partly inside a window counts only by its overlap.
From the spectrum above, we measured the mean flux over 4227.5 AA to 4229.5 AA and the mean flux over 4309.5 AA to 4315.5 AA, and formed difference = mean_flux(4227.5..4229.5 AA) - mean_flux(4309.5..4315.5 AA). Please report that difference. -14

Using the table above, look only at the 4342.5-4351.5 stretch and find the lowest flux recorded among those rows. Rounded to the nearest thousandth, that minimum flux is 8.274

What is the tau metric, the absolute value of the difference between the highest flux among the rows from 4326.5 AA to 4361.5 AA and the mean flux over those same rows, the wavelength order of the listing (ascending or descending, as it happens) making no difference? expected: 3.9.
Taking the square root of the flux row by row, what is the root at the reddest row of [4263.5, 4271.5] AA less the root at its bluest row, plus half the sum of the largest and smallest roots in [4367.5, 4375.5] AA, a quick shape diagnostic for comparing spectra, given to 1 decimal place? 3.7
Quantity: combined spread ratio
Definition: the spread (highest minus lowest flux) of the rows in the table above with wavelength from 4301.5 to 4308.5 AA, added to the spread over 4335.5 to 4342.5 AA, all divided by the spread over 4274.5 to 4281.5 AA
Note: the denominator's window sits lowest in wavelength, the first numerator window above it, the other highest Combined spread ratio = 2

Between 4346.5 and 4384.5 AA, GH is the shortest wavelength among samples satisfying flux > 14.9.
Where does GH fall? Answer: 4348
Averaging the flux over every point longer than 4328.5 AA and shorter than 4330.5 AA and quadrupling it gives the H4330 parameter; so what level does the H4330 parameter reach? 66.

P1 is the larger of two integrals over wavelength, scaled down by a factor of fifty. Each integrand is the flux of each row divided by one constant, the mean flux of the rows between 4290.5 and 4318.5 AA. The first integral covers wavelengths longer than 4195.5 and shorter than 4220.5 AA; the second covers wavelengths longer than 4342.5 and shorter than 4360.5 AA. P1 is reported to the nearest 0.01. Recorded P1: 0.38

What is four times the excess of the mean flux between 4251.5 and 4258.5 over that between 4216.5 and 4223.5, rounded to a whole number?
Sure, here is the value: 34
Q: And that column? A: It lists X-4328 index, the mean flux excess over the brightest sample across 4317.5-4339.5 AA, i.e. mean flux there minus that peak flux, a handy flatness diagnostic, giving -3.8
